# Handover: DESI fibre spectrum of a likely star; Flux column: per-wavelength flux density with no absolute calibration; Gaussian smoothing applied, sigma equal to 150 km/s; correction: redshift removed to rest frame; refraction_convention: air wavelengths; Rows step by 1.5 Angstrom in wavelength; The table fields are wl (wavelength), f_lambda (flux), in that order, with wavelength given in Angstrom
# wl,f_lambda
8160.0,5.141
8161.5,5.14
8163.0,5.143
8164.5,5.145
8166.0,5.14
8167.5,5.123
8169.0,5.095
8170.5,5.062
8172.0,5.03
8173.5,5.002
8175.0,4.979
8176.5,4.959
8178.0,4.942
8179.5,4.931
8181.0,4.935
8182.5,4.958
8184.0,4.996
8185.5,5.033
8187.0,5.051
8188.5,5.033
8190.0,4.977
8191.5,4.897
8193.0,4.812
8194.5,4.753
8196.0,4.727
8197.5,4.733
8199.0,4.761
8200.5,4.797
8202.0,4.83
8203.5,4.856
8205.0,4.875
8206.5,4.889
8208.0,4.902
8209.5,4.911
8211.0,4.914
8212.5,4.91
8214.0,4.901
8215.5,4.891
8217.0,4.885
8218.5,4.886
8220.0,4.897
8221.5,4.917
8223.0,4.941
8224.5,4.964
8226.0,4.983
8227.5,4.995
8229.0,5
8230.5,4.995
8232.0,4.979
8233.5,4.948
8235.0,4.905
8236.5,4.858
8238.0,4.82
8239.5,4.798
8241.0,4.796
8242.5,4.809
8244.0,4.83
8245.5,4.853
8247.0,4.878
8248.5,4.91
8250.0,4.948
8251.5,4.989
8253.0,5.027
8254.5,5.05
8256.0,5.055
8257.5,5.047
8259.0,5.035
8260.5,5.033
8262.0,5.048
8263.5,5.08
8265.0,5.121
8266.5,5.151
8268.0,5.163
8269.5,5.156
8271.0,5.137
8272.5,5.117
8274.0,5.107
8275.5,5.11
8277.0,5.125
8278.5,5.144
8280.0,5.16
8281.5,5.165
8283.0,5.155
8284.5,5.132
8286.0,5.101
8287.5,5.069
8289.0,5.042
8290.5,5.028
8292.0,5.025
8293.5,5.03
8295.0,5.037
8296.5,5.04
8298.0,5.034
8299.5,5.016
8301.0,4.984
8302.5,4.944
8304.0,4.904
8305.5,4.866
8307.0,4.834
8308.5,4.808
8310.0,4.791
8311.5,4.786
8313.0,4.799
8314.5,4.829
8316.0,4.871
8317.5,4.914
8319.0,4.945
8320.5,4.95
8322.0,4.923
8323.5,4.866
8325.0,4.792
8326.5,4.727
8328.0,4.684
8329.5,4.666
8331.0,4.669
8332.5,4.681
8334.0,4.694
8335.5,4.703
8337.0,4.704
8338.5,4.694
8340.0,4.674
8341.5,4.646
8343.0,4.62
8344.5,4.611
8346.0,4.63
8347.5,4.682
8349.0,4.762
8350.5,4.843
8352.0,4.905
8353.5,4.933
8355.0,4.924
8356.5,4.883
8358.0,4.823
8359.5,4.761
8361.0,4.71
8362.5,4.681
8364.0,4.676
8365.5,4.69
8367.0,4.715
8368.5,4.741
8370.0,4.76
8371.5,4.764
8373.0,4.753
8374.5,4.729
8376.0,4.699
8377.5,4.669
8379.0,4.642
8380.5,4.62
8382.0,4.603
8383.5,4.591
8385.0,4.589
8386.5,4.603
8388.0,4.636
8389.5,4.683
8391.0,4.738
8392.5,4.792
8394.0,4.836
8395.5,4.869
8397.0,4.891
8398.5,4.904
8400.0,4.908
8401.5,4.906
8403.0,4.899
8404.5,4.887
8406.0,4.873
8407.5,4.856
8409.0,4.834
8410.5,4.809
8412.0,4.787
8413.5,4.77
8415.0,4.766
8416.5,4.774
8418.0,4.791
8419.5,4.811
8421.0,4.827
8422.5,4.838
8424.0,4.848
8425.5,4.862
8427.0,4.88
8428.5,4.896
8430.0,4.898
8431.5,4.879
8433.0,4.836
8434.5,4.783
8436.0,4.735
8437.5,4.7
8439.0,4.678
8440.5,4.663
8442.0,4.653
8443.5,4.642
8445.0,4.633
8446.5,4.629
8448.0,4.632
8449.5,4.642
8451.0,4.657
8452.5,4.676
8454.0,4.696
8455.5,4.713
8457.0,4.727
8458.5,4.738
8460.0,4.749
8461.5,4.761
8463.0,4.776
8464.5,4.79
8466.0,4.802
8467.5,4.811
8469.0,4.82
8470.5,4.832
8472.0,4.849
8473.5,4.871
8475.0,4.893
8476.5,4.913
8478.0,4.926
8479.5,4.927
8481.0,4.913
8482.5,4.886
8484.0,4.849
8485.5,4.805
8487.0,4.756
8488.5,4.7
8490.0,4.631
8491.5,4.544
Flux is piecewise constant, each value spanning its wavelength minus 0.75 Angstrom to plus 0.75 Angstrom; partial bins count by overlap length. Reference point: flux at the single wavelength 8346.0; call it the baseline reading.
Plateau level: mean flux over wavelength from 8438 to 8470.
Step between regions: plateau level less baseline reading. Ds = 0.08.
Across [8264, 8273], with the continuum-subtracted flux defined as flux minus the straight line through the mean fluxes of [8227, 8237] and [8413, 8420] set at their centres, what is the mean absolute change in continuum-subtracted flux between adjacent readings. 0.017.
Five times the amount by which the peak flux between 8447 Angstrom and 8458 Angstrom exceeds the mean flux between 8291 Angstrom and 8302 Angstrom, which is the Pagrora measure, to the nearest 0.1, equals -1.5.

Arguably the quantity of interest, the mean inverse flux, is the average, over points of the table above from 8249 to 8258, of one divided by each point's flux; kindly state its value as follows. 0.199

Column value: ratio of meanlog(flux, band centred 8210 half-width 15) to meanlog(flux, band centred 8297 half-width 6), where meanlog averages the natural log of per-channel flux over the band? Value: 0.98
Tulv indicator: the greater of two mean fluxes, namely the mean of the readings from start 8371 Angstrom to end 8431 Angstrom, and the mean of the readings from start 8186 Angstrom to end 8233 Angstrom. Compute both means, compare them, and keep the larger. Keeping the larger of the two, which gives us 4.90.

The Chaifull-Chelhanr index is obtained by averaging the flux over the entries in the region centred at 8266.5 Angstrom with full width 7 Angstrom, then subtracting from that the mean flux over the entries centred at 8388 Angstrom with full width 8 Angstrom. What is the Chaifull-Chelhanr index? 0.48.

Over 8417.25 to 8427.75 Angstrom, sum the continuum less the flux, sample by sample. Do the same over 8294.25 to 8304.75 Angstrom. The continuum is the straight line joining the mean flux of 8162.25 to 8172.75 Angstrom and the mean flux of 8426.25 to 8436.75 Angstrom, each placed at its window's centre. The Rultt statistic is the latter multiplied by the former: 0.0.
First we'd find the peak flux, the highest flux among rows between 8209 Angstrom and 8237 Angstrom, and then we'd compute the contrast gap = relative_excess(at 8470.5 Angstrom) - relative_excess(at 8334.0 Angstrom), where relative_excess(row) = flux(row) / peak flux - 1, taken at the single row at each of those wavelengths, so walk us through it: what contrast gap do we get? 0.03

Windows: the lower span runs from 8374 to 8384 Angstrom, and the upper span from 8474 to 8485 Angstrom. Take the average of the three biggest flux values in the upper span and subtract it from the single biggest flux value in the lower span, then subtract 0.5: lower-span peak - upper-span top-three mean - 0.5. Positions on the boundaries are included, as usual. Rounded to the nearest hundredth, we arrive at -0.69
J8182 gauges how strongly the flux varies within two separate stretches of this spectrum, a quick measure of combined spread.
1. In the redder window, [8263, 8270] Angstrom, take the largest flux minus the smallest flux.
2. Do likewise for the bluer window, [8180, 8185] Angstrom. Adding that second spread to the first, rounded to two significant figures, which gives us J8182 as 0.14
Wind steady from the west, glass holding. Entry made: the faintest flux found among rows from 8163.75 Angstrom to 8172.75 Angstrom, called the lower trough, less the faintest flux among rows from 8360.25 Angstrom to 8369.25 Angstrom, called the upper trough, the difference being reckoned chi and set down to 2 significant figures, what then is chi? 0.35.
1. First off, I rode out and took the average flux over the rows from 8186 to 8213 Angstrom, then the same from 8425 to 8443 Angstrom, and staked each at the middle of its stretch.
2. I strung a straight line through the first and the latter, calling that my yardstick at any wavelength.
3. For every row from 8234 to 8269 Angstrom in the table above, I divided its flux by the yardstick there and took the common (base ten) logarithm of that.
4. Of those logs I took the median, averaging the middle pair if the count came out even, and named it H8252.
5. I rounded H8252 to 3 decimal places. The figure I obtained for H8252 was 0.012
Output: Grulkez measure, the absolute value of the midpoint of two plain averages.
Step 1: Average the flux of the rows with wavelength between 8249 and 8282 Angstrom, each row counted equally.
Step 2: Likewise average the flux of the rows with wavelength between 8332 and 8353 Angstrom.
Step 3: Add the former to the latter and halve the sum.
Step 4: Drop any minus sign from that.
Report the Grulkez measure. 4.90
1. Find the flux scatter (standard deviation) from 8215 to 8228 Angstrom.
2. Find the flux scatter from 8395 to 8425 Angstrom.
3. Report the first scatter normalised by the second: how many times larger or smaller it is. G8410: 0.9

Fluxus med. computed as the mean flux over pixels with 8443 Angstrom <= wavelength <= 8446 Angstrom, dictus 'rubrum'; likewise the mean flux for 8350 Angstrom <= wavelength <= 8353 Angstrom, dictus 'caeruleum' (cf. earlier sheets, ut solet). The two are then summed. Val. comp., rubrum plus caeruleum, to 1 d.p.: 9.5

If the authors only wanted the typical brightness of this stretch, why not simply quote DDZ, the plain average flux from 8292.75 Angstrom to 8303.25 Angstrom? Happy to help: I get 5.01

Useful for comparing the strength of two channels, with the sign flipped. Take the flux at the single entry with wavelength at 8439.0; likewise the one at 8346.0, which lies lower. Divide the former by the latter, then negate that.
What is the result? -1.01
